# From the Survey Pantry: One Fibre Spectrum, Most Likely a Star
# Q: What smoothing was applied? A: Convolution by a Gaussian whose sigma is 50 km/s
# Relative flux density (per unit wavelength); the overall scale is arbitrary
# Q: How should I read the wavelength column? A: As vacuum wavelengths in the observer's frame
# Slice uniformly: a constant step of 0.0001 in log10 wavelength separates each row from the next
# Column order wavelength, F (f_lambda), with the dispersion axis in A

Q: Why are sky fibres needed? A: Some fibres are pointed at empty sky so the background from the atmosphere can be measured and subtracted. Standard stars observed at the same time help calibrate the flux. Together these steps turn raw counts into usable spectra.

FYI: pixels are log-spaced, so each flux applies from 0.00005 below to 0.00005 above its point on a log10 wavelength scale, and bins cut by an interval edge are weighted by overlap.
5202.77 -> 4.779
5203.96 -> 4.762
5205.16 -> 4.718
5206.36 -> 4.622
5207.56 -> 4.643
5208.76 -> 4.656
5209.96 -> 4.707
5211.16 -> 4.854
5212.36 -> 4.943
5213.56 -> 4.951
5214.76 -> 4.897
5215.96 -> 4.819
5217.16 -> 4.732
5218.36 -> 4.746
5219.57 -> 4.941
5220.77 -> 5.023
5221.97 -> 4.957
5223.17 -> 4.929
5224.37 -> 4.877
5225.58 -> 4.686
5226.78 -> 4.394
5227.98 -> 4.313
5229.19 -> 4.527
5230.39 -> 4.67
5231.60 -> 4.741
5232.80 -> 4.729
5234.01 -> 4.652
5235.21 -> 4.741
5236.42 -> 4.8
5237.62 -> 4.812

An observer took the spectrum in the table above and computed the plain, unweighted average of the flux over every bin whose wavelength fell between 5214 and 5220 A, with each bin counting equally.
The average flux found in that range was 4.8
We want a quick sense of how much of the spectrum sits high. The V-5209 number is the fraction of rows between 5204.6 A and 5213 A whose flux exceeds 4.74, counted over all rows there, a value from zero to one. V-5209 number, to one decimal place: 0.3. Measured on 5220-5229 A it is 0.6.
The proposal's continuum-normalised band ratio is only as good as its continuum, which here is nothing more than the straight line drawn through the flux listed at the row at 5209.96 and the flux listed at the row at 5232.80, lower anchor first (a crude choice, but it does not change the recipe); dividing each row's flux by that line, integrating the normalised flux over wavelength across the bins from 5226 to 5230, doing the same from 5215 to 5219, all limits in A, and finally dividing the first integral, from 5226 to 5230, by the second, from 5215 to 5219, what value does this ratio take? 0.93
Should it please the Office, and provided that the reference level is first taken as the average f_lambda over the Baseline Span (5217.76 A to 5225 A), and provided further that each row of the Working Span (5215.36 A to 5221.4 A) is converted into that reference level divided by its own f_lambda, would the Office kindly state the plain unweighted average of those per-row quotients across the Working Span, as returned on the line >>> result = 1.01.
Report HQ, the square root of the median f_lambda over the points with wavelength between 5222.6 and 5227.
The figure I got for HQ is 2.19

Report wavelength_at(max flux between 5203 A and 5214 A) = 5213.56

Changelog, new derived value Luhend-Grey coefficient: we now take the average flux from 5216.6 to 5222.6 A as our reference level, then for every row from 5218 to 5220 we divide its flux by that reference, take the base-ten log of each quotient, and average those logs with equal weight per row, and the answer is -0.003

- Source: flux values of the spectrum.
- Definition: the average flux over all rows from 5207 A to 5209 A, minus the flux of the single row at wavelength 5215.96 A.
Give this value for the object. -0.17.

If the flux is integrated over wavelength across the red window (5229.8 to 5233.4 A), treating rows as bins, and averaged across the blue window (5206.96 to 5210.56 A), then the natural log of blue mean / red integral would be -1.29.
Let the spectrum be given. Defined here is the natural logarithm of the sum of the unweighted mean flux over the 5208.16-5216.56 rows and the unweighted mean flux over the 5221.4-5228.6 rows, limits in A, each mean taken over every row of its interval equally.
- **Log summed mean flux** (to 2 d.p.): 2.25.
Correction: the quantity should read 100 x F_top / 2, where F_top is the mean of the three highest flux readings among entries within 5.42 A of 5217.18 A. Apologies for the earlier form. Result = 249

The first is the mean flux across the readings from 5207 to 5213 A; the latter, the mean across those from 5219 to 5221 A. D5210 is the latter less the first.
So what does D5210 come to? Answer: 0.22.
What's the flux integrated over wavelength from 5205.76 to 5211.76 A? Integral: 28.2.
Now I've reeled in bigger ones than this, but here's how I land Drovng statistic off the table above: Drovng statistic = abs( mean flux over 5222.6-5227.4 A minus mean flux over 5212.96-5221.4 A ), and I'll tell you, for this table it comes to 0.15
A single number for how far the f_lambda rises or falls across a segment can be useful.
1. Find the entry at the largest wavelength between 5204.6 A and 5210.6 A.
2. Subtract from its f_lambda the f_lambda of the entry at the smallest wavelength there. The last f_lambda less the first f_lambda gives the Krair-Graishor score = -0.01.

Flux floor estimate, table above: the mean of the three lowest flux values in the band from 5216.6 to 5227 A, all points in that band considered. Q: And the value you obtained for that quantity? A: 4.60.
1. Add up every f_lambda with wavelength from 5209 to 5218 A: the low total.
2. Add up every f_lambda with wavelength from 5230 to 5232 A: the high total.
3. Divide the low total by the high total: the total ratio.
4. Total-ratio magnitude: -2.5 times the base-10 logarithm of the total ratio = -1.4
